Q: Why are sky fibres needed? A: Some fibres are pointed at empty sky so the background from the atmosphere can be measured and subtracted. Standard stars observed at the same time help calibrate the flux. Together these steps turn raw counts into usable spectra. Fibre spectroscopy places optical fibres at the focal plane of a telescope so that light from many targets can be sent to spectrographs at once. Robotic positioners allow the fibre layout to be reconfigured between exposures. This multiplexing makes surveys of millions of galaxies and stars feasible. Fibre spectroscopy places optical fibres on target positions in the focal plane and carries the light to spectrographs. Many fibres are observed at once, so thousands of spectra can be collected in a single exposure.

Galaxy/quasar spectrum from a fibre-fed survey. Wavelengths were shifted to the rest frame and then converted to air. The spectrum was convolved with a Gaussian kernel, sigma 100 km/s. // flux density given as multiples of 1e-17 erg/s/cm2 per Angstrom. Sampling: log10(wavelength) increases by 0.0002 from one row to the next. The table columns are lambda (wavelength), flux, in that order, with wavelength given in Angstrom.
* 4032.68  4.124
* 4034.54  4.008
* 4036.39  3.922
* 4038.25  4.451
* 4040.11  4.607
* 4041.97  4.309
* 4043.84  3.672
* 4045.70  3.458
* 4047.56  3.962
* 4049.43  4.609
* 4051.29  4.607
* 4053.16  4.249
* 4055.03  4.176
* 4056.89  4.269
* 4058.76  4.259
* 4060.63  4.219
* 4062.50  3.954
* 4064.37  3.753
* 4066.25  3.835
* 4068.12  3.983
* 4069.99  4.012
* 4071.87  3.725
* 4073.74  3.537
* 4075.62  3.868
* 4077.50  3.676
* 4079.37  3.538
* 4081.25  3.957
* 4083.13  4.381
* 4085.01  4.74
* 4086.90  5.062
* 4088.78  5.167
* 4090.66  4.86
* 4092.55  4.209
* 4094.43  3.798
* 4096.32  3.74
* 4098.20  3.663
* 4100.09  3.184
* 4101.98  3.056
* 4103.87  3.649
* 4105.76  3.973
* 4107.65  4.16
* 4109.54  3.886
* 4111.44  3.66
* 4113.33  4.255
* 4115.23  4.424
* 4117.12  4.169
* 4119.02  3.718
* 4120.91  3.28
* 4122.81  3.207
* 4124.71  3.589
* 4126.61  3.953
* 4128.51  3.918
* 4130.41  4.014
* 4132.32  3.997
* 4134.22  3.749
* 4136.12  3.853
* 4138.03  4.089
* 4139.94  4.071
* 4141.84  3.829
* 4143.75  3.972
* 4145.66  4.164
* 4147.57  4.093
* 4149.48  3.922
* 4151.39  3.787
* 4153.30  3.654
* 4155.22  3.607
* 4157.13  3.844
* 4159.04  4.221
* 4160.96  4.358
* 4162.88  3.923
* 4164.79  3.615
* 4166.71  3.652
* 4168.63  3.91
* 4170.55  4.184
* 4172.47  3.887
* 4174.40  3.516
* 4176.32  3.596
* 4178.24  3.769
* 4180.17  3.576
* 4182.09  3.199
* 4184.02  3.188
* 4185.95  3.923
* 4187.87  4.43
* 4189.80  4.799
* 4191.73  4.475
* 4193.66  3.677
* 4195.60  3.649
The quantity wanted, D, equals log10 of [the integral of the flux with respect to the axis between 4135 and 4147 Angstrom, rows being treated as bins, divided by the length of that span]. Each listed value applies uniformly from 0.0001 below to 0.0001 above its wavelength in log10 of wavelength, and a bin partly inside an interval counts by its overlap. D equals 0.602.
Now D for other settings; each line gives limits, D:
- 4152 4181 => 0.582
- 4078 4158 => 0.596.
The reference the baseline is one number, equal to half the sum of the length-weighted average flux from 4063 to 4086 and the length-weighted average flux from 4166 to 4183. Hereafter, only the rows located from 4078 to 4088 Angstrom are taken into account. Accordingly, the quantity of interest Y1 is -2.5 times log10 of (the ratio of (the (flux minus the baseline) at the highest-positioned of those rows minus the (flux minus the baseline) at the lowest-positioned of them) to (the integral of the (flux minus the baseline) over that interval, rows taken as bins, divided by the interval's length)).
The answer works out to -1.2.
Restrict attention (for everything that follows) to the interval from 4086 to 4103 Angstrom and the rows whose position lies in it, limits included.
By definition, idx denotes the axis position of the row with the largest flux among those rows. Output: 4088.78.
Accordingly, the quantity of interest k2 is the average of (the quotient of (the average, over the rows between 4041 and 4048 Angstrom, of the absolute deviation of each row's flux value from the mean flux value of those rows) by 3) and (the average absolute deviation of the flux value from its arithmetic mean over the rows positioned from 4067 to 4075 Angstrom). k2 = 0.14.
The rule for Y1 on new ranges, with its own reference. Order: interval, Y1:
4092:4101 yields -2.4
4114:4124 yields -3.7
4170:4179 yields -2.6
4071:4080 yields -0.3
